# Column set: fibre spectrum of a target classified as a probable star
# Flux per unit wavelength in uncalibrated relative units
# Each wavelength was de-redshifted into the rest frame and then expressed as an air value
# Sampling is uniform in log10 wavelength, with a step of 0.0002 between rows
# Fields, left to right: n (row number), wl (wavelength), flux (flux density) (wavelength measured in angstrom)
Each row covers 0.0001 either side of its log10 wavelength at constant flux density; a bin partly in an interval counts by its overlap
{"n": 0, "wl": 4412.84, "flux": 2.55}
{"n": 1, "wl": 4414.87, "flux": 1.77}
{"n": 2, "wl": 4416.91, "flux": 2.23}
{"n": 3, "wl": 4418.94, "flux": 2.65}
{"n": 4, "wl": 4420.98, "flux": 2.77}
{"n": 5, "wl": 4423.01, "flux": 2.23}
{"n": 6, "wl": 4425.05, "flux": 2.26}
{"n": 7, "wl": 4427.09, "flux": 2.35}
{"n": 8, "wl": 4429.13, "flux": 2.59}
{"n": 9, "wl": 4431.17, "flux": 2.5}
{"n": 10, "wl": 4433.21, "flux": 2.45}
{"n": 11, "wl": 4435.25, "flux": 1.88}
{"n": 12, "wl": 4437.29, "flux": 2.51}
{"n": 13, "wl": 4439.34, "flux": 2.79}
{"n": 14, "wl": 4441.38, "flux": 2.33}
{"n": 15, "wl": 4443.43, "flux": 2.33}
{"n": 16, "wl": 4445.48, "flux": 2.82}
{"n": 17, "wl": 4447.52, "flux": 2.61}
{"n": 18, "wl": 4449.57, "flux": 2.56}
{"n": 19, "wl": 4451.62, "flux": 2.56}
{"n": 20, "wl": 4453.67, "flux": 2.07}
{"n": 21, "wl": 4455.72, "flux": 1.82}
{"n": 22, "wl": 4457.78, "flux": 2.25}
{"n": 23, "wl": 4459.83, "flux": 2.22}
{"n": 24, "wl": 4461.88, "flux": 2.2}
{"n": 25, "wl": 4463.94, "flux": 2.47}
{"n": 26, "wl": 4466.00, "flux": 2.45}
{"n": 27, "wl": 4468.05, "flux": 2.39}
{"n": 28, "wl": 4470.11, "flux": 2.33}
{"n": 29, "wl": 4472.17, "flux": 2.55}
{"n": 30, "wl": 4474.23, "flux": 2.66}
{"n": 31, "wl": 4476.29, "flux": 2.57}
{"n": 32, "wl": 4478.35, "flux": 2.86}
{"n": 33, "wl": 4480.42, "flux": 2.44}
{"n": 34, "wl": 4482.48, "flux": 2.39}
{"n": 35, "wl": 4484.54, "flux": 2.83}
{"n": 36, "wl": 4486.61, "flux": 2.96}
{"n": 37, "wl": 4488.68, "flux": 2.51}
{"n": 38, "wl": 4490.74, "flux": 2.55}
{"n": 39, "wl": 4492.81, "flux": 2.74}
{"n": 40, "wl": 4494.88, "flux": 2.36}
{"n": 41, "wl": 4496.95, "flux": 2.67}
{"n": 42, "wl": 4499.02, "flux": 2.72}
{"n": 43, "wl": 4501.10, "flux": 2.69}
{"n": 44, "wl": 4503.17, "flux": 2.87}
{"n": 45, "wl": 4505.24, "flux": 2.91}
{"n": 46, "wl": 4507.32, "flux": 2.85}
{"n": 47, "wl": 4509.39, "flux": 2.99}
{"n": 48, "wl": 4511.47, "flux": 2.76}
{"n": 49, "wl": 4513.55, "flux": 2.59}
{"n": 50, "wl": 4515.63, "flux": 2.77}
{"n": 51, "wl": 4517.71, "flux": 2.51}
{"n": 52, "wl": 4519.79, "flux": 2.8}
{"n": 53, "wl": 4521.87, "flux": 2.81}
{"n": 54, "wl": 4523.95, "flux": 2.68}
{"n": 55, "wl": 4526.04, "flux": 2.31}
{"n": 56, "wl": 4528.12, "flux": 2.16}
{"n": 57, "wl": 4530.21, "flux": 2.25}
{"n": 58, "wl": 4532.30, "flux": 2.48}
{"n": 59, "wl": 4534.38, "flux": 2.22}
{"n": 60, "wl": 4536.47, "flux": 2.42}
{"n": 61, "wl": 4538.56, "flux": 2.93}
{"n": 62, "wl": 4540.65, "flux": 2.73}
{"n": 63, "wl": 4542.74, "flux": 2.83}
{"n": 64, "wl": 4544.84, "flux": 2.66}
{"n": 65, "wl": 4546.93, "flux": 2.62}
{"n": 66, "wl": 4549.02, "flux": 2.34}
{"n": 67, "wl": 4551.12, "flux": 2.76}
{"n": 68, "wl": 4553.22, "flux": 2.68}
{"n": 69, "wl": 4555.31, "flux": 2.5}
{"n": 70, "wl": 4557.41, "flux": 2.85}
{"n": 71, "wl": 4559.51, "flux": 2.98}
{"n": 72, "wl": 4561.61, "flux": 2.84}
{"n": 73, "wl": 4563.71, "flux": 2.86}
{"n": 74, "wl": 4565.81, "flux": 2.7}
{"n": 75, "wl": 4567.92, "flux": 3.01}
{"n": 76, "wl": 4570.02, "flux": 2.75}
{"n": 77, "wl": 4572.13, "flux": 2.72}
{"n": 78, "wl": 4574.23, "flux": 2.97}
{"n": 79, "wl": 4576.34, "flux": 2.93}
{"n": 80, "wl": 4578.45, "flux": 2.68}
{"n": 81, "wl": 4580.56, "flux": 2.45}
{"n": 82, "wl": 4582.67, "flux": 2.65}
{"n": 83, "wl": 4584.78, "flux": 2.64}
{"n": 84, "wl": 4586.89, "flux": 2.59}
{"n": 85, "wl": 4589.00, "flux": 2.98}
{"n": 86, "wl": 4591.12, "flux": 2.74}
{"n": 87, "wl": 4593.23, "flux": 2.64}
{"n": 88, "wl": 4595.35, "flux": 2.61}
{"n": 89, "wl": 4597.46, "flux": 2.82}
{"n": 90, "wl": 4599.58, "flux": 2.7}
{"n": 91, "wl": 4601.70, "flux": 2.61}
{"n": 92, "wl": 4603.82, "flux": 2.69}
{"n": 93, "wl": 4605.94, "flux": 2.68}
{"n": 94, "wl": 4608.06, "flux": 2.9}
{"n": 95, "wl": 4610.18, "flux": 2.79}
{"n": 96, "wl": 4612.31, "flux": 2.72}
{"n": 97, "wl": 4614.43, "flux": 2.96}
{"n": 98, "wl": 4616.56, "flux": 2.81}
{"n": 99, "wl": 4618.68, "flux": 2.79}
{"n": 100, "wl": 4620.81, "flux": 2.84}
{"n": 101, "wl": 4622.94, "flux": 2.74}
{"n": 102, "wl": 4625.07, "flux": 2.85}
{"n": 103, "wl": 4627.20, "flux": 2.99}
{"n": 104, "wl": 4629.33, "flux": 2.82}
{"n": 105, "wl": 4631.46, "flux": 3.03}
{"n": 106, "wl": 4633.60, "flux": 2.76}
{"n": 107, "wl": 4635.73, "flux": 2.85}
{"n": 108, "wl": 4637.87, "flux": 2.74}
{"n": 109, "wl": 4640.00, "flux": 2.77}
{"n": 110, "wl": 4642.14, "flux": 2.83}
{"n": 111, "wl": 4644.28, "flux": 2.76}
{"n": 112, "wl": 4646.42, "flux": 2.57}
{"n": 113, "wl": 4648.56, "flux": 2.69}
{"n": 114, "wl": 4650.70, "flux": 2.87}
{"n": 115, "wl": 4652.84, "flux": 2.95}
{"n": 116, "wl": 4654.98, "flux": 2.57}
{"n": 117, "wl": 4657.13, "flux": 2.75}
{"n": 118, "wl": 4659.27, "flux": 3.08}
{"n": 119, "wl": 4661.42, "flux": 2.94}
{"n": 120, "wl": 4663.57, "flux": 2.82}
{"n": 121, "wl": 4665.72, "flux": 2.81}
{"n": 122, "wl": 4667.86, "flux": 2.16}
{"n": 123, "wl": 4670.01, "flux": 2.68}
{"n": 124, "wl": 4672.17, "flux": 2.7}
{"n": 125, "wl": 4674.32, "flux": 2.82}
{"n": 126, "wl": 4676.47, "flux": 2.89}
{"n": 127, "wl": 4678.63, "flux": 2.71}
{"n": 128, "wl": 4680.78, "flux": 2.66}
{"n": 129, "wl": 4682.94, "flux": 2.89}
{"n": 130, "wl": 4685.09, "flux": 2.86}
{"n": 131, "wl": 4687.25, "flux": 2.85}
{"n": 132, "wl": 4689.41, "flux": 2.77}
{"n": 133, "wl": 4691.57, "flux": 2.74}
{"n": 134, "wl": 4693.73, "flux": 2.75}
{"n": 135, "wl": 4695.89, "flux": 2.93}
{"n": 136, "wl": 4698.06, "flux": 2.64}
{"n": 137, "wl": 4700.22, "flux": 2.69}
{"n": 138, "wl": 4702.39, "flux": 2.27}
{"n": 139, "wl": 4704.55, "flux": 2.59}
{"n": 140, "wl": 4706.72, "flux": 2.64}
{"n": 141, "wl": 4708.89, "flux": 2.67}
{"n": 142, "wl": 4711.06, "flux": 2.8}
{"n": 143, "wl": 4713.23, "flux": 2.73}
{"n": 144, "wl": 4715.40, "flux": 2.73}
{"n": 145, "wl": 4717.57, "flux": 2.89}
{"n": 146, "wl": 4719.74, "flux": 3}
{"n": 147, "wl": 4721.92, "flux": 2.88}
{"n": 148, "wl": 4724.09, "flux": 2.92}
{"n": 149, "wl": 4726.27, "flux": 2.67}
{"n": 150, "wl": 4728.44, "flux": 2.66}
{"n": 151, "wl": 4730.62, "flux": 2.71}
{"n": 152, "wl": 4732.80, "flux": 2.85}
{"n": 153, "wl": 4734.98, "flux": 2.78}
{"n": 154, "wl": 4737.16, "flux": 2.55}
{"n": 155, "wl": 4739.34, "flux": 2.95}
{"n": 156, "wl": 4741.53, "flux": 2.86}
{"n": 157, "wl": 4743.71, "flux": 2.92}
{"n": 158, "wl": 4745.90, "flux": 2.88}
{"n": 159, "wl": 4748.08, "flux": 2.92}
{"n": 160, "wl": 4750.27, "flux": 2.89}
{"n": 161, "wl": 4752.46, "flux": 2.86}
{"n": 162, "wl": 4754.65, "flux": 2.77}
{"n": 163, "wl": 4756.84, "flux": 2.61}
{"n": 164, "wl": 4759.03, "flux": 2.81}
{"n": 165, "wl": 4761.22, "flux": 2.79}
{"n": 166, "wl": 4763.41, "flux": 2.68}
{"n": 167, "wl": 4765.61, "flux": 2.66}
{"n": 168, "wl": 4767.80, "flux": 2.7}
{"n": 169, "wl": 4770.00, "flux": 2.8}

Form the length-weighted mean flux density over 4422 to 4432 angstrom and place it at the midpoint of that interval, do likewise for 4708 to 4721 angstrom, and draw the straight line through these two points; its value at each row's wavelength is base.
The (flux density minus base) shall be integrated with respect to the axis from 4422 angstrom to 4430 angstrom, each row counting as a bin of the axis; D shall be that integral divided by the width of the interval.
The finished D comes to -0.03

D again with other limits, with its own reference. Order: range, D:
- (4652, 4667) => 0.11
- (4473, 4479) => 0.23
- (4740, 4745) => 0.05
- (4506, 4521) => 0.25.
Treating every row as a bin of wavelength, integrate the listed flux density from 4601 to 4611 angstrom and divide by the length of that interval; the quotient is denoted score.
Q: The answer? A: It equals 2.74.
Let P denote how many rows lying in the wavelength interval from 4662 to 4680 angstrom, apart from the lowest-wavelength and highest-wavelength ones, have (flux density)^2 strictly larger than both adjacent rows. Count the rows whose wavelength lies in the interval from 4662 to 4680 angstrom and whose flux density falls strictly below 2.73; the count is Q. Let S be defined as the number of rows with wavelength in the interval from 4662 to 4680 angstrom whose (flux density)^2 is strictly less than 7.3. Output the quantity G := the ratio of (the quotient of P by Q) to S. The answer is 0.083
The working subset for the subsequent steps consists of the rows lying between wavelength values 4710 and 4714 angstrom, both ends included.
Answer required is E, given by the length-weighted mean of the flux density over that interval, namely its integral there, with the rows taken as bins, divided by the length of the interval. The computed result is 2.77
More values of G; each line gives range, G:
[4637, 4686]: 0.089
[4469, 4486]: 0.056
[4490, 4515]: 0.133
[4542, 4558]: 0.040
